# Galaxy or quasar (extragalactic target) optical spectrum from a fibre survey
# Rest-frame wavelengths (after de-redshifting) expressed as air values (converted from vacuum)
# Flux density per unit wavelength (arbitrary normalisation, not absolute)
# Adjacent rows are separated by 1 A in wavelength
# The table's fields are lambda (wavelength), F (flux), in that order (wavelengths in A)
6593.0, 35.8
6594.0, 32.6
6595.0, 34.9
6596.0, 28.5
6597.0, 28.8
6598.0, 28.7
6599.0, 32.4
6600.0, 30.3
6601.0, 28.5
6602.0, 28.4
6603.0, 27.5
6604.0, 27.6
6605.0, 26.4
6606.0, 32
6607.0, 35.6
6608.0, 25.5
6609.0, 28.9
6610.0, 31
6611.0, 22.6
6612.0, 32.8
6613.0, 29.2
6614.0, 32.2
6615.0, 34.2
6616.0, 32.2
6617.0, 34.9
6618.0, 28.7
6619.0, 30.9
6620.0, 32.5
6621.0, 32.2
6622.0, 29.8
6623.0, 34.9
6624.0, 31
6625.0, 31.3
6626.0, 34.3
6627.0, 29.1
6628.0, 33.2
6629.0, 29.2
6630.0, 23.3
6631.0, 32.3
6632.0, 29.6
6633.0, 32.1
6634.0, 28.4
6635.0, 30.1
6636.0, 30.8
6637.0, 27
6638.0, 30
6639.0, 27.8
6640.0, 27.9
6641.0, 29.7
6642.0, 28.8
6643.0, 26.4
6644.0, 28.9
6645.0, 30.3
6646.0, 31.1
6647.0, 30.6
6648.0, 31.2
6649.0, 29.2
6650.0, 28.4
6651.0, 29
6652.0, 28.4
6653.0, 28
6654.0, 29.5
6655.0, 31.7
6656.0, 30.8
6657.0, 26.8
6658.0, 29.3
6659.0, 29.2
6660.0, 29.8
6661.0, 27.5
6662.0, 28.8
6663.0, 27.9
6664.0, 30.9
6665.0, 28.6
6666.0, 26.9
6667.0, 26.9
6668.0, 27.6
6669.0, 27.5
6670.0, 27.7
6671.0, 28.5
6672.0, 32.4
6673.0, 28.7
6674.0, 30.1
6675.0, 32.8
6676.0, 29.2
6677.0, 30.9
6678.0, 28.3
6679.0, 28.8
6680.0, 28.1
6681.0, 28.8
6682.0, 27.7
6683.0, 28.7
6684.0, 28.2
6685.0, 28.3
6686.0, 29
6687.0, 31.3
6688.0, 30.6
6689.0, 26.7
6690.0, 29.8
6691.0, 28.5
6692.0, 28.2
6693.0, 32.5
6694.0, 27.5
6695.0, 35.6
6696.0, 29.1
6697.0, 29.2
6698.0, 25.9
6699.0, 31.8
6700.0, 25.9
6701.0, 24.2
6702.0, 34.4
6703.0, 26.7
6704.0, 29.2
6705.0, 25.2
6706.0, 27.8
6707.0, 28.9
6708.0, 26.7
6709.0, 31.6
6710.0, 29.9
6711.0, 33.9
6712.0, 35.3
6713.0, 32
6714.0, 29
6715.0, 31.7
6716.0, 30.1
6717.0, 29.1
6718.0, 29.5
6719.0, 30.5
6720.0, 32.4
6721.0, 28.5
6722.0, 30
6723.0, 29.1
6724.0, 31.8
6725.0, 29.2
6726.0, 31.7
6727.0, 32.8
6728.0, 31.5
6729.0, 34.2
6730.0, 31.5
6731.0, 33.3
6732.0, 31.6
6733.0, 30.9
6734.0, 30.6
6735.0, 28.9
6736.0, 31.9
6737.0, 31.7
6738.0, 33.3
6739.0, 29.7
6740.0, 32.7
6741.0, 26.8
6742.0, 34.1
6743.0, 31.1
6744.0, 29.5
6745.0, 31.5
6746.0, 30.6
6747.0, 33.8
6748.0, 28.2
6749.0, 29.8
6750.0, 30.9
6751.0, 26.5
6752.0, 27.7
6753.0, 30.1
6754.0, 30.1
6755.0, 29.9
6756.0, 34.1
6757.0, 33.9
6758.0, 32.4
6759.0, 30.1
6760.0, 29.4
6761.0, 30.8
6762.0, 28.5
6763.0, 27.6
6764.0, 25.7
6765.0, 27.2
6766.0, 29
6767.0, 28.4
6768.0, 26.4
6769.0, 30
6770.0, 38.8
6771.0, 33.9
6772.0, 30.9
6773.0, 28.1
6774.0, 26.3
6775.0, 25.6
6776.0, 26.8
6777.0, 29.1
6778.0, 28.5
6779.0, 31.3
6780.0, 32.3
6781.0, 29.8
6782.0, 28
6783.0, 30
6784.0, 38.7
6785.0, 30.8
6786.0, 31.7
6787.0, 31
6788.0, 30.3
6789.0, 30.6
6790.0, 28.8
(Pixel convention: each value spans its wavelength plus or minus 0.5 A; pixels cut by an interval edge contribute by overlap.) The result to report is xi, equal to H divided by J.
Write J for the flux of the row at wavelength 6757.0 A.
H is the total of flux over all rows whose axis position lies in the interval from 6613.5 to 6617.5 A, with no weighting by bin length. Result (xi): 4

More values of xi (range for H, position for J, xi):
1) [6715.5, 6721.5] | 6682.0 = 7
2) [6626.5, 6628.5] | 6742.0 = 2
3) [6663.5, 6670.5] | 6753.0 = 7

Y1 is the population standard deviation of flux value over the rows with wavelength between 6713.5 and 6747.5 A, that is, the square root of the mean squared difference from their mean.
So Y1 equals 1.7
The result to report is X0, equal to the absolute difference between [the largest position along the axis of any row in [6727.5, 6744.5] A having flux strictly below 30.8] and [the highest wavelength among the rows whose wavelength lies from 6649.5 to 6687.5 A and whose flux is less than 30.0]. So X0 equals 58 A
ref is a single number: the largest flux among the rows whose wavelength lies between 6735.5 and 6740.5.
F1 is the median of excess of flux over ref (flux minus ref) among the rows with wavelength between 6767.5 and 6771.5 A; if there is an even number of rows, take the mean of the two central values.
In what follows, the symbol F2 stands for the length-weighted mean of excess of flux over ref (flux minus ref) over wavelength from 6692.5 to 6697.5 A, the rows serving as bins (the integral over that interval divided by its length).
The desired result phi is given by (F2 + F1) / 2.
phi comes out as -1.9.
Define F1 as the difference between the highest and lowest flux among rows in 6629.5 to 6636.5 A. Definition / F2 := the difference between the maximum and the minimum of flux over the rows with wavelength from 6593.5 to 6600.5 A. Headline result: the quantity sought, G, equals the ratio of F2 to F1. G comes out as 0.7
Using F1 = 9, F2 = 6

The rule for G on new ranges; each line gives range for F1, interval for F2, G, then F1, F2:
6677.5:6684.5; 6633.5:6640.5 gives 3.5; 1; 4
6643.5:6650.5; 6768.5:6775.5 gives 4.7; 3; 13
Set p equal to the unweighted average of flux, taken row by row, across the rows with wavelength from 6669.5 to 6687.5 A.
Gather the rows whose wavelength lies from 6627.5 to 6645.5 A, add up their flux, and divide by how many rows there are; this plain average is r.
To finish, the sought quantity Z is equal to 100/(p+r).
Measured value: 1.71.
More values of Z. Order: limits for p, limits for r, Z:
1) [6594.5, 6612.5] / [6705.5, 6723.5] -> 1.67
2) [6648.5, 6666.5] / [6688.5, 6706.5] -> 1.73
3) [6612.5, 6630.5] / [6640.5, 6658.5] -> 1.65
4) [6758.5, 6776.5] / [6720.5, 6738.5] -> 1.66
